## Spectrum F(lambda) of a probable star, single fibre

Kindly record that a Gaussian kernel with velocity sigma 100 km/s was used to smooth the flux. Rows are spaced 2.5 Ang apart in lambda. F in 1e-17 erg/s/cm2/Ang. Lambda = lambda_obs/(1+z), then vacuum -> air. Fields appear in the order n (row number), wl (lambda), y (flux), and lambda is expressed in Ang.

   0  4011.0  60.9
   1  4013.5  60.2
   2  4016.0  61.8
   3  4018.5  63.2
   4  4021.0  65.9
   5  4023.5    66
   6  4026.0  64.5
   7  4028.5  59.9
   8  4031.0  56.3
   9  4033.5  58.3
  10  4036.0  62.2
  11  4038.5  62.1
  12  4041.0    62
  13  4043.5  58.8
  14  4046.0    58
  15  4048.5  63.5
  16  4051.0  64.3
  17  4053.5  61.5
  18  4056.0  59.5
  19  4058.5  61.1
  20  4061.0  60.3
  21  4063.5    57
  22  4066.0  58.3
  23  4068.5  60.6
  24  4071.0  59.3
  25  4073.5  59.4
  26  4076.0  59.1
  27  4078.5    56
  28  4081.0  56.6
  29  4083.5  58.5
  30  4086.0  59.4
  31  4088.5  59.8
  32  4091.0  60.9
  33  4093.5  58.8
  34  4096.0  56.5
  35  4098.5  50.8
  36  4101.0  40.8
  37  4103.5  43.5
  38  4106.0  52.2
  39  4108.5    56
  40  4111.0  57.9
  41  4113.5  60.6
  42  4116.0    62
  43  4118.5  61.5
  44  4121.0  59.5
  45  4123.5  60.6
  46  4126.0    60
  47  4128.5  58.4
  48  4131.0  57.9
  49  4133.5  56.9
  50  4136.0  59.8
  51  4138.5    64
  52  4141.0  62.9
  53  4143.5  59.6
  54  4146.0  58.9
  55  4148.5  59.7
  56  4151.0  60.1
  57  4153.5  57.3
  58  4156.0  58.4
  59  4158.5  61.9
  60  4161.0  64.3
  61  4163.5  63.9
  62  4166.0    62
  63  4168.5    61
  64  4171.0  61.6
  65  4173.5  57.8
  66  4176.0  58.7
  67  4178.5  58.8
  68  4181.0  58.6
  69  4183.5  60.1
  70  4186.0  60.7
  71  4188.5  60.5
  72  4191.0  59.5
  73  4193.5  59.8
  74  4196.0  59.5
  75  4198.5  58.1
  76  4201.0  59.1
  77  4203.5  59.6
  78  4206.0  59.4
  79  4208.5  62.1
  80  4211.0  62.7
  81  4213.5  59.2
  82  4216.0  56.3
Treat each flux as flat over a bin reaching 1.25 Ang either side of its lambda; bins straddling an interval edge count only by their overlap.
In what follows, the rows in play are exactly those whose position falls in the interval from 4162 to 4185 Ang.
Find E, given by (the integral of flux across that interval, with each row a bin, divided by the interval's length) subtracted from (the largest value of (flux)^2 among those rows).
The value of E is 4023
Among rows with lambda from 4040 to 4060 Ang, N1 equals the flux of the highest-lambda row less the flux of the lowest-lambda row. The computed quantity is -0.9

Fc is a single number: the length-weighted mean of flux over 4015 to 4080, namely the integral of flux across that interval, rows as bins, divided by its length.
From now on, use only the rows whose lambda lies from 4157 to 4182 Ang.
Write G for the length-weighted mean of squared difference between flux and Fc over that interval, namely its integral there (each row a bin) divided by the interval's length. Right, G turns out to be 4.8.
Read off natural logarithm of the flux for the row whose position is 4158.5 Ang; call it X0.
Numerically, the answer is 4.13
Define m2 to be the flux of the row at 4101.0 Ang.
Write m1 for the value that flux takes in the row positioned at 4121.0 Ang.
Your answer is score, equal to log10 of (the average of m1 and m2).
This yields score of 1.70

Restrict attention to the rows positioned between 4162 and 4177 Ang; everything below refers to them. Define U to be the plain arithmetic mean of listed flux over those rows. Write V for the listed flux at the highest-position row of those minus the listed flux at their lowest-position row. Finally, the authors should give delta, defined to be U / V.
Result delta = -12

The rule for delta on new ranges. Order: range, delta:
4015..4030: -33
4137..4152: -16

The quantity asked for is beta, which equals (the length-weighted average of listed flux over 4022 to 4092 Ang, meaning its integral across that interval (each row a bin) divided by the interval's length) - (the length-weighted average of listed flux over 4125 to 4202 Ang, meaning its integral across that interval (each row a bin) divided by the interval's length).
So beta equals 0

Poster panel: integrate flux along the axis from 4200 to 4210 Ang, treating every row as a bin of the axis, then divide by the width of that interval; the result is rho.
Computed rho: 60.1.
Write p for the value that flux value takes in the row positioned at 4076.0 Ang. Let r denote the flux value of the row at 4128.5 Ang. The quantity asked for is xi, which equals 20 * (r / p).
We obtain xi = 19.8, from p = 59.1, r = 58.4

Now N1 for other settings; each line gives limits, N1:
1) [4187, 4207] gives -1.1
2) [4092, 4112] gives -0.9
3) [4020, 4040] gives -3.8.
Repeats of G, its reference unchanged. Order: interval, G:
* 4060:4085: 7.0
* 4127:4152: 5.0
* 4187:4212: 2.2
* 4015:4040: 10.7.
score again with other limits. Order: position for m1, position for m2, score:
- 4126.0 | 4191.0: 1.78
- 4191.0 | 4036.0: 1.78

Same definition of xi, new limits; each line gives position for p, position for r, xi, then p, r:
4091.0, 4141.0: 20.7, 60.9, 62.9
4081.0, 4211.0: 22.2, 56.6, 62.7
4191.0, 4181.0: 19.7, 59.5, 58.6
